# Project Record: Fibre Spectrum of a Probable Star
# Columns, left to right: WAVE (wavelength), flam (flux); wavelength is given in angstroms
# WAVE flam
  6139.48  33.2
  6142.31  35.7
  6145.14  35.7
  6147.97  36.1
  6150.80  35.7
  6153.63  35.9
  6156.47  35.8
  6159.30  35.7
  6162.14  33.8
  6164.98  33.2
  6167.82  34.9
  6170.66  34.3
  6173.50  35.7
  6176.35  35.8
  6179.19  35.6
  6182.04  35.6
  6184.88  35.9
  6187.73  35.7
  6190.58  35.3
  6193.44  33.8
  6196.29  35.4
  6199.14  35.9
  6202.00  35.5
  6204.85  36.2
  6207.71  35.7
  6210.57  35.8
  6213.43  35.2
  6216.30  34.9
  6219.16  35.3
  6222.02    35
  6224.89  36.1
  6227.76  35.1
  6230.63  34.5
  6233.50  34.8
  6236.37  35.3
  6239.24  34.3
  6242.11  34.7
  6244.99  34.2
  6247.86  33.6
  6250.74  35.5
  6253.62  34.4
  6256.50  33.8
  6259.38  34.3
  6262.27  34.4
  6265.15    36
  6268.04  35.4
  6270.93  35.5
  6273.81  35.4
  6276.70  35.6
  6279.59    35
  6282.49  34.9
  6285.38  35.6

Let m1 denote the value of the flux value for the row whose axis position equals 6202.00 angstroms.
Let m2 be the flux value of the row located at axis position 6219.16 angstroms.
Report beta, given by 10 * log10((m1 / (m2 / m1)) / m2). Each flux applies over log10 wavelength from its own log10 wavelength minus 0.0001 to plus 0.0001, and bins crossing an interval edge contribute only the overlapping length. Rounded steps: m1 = 35.5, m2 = 35.3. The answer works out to 0.05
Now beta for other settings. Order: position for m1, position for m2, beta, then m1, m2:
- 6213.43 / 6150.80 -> -0.12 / 35.2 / 35.7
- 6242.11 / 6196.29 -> -0.17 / 34.7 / 35.4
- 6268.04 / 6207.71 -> -0.07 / 35.4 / 35.7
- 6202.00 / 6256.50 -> 0.43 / 35.5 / 33.8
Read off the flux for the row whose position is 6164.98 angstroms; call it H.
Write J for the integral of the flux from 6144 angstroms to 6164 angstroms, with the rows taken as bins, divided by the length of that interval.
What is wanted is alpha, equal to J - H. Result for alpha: 2.3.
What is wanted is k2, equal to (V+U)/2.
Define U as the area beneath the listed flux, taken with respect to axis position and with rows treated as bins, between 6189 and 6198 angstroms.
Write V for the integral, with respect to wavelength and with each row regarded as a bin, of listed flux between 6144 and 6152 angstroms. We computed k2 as 300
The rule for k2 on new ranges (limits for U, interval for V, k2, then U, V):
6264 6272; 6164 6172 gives 279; 285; 273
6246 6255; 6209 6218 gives 314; 311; 318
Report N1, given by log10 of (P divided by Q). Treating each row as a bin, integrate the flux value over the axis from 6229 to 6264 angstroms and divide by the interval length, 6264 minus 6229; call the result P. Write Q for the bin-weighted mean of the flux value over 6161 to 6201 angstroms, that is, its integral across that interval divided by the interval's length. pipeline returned -0.007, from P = 34.50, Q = 35.1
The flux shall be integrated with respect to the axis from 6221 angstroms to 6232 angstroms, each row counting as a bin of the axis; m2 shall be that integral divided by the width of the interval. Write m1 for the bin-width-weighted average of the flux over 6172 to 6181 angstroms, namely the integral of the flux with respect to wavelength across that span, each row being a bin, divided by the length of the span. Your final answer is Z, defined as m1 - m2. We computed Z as 0.5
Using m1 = 35.7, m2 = 35.2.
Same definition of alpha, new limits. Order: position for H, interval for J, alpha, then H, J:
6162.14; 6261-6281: 1.5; 33.8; 35.3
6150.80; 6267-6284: -0.4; 35.7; 35.3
